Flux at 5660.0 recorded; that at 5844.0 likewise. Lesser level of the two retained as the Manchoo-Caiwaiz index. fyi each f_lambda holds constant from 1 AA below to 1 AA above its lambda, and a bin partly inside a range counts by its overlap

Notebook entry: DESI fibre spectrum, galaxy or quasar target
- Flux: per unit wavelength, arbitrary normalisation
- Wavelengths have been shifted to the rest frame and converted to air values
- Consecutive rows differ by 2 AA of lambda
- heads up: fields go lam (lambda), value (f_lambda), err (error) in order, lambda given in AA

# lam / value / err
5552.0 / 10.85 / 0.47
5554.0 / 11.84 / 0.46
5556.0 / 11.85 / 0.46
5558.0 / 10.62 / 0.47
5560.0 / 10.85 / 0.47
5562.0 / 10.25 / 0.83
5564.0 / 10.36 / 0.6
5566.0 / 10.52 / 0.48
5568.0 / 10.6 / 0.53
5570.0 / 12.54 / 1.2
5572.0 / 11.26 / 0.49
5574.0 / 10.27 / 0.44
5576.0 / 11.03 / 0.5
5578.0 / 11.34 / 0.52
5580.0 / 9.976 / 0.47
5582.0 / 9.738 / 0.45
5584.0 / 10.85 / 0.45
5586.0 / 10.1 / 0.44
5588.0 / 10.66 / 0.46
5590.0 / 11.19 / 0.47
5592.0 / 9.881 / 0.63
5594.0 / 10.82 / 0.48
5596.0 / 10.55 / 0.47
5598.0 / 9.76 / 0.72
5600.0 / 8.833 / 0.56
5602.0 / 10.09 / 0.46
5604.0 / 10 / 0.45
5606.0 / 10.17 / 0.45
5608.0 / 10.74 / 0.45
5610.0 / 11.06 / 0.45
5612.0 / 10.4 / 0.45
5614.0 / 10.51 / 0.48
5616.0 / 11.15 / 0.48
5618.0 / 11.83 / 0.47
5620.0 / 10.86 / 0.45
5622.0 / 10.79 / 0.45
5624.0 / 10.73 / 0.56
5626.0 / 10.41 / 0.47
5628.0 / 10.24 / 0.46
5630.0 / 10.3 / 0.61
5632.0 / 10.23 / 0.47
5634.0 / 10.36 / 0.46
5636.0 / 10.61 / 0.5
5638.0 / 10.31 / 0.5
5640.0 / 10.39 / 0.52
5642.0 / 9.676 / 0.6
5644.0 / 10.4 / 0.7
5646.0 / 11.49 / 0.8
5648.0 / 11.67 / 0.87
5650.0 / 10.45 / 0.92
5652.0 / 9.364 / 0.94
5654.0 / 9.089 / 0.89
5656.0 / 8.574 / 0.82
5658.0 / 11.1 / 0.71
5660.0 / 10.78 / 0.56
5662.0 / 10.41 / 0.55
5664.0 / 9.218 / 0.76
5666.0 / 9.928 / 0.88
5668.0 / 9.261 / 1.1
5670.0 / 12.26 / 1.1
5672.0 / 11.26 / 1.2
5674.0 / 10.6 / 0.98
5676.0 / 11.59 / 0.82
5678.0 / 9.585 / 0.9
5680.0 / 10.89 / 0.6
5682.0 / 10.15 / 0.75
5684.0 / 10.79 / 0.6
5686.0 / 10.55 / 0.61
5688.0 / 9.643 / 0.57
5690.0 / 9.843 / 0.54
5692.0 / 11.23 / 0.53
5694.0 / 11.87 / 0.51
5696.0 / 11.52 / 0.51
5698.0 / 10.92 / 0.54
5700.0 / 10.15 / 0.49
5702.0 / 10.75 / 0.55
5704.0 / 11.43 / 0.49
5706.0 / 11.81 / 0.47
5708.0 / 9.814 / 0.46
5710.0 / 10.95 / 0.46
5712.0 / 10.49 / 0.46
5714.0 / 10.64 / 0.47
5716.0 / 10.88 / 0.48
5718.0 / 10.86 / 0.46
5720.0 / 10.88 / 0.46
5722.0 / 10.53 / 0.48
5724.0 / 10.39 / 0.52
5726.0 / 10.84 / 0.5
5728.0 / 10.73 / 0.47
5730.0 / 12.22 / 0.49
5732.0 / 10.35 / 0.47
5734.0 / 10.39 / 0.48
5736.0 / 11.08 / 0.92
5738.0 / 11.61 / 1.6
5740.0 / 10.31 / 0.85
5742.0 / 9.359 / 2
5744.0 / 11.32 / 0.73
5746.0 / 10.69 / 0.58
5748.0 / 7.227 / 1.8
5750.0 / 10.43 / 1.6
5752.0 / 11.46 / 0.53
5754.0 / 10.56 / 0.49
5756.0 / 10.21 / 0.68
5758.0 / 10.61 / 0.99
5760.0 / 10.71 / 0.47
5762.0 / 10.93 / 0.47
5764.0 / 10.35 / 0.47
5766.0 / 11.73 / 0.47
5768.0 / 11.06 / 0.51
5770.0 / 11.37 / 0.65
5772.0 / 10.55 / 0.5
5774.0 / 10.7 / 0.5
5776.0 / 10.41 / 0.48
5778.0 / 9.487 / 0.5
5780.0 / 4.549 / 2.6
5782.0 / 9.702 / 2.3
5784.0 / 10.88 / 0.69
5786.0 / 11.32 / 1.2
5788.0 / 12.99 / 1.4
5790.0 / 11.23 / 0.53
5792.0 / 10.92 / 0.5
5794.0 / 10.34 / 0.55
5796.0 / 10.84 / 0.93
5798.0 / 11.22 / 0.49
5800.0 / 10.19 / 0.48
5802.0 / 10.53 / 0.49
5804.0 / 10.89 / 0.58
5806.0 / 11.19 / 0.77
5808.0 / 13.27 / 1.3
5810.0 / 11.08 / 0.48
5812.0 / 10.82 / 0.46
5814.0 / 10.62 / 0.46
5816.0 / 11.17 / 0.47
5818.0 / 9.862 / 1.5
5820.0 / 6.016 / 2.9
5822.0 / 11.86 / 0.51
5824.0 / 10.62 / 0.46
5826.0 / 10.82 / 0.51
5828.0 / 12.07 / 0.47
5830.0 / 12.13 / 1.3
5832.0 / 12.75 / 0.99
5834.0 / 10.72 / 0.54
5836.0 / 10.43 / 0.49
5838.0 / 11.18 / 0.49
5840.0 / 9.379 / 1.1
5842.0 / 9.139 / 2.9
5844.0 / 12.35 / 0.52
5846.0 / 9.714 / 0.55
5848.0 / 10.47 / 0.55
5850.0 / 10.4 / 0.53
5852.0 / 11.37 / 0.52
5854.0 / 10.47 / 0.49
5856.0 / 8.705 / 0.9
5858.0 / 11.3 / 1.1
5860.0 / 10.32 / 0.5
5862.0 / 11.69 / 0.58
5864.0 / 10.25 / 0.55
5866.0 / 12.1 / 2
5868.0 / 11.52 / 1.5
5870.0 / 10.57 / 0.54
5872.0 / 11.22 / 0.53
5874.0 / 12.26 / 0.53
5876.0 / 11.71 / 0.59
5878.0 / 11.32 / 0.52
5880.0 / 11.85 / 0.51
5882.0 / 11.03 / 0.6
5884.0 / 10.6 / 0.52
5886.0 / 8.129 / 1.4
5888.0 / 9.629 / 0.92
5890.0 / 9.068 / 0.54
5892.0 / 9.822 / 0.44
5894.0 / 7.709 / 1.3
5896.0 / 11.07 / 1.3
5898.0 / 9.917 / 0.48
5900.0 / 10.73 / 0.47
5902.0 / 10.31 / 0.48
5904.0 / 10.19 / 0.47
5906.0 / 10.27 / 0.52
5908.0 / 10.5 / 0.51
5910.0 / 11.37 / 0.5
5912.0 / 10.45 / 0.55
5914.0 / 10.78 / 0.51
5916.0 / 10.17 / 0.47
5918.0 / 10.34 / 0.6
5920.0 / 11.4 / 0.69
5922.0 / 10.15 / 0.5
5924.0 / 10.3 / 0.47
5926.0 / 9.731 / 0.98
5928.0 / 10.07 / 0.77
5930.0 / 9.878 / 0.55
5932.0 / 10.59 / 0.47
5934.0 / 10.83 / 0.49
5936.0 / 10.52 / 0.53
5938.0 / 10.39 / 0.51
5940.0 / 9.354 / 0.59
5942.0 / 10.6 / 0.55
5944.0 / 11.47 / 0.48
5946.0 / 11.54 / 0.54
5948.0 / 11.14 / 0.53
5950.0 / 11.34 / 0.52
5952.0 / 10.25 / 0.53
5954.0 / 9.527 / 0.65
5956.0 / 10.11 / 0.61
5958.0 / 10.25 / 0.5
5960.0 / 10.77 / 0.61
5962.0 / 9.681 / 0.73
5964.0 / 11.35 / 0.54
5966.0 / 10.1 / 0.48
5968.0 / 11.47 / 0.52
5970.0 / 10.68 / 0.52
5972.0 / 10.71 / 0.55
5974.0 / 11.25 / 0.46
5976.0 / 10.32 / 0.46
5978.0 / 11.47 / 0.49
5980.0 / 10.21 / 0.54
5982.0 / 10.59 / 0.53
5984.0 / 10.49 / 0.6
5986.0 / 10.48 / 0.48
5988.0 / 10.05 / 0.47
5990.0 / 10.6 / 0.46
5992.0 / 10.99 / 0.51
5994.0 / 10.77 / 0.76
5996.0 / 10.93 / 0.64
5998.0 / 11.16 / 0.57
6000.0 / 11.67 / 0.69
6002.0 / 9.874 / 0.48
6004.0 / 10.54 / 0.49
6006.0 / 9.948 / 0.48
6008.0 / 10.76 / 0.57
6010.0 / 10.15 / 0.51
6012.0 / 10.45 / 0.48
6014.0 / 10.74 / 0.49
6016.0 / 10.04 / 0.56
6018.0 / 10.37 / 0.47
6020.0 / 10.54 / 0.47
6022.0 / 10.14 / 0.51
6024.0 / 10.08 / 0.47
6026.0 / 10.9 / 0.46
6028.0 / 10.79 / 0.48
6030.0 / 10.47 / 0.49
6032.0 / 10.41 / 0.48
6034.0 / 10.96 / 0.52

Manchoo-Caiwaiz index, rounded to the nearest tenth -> 10.8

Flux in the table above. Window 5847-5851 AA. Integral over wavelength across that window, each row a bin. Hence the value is 41.7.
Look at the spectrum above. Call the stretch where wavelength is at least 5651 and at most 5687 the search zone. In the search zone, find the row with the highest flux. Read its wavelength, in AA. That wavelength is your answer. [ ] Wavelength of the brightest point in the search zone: 5670.0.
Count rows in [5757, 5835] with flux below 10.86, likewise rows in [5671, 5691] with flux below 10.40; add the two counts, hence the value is 24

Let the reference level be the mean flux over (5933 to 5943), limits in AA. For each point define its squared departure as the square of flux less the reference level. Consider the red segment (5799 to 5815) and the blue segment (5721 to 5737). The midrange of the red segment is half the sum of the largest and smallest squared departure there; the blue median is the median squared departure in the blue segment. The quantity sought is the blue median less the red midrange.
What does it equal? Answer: -4.2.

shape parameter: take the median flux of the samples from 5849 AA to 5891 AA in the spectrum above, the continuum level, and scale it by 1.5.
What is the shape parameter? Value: 16.5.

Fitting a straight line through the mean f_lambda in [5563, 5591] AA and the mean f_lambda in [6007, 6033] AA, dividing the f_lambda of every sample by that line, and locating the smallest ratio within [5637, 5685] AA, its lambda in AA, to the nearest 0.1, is 5656.0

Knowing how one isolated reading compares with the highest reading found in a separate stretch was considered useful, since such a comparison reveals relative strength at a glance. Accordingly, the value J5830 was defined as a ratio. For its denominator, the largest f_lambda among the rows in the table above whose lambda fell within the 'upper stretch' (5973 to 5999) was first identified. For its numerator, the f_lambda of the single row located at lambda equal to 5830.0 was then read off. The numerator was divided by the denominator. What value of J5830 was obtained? 1.06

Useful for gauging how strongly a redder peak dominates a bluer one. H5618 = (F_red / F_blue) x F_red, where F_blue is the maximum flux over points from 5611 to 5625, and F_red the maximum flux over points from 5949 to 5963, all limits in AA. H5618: 10.9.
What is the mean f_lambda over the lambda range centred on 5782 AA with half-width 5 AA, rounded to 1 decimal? 9.2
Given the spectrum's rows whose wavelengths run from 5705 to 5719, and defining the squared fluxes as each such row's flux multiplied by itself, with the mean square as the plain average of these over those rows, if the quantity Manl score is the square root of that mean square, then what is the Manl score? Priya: 10.8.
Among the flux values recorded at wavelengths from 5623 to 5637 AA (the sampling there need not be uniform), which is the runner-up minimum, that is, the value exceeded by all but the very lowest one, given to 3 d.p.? 10.240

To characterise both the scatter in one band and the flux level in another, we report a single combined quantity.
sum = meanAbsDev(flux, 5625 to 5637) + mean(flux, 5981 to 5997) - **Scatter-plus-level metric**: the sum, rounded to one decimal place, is 10.7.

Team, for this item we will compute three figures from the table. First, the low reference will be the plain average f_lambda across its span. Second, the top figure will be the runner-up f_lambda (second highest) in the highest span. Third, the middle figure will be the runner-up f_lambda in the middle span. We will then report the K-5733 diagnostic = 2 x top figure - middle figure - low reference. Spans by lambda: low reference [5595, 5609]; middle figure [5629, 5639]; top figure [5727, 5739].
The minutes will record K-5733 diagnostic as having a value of 2.8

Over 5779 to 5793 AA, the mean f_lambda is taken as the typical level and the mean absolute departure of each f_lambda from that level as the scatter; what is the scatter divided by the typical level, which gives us 0.173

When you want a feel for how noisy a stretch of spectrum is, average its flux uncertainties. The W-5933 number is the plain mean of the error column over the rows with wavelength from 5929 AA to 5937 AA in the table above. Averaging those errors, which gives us 0.510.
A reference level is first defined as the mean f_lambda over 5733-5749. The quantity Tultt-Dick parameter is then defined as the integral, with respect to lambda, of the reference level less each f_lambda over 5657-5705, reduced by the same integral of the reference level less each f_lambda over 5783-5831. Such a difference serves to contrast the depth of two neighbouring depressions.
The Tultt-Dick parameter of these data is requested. 14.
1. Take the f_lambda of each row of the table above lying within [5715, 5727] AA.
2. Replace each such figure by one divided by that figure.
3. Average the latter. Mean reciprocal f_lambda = 0.093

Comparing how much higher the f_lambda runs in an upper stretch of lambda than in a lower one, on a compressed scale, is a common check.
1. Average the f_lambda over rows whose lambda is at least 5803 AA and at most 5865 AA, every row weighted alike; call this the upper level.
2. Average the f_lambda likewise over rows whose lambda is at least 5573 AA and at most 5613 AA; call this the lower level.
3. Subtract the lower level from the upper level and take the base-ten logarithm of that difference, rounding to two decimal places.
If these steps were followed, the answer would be -0.43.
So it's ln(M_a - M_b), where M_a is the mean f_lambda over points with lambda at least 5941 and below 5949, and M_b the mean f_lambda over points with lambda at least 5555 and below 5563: -1.2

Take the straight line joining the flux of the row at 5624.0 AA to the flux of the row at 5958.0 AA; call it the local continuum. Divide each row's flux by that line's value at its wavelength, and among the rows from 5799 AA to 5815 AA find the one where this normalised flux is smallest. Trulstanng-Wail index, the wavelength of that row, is 5800.0 AA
